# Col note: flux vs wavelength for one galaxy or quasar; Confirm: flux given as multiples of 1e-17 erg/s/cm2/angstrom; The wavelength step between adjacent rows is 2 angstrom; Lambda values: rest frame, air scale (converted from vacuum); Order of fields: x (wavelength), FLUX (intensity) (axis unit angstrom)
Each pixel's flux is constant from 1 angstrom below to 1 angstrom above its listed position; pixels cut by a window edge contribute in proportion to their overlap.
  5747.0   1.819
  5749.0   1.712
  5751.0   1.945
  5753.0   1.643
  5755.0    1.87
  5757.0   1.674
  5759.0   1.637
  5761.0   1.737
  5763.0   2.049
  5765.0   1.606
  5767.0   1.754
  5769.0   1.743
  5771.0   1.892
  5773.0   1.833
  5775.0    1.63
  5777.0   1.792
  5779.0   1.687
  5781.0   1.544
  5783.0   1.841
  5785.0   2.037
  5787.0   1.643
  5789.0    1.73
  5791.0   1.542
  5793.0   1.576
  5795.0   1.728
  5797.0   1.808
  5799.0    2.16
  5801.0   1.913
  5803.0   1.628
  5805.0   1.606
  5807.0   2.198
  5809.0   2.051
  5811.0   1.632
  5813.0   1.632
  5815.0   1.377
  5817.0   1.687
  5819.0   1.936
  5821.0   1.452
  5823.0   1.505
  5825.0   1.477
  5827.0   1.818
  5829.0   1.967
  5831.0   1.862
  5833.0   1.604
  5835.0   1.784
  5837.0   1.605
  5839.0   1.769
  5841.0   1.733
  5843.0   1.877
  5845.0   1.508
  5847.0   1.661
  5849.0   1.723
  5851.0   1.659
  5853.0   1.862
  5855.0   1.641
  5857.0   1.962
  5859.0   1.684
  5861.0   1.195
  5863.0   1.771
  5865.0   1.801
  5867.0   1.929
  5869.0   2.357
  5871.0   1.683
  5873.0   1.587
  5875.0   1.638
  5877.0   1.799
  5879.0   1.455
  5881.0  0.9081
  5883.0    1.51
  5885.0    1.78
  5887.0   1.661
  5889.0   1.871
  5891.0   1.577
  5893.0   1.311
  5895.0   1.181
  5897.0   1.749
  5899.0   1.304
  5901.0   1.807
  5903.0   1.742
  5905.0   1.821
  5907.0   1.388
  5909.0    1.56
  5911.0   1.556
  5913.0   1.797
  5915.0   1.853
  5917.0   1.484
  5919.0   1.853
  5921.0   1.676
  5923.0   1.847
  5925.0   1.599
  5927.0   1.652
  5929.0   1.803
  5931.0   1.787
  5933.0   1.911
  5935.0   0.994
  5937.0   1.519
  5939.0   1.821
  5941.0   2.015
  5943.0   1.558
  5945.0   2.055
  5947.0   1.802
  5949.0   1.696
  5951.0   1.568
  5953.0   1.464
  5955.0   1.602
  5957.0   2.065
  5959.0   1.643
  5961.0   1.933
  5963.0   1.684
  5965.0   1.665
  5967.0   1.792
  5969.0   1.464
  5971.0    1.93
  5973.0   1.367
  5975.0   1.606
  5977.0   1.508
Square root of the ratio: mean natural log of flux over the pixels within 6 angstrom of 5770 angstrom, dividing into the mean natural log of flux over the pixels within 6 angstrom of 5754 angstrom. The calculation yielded 1.00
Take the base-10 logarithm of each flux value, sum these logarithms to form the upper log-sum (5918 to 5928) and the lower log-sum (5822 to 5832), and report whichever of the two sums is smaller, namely 1.17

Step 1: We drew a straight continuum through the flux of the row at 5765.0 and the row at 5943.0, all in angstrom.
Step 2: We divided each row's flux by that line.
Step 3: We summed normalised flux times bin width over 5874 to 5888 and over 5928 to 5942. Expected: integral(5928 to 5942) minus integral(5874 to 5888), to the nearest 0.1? 1.5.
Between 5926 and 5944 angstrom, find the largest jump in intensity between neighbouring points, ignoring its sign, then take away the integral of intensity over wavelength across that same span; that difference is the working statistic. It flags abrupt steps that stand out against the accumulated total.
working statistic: -29.2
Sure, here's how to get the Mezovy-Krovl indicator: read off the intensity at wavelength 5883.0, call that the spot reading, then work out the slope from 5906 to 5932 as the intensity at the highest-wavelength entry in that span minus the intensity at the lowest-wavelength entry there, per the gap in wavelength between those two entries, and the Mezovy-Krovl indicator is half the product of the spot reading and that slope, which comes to 0.013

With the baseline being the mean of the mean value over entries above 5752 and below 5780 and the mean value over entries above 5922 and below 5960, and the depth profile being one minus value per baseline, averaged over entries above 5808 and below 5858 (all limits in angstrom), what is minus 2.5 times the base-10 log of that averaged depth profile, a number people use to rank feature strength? 5.0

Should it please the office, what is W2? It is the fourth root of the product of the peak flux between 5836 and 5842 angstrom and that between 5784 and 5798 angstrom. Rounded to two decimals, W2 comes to 1.38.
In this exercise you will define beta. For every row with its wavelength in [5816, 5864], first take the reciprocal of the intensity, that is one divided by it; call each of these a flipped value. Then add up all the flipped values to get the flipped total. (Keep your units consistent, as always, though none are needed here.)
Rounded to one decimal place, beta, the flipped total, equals 14.3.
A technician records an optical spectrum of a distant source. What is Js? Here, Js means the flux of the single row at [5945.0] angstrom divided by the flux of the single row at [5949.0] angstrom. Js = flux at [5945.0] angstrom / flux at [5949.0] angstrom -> 1.21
